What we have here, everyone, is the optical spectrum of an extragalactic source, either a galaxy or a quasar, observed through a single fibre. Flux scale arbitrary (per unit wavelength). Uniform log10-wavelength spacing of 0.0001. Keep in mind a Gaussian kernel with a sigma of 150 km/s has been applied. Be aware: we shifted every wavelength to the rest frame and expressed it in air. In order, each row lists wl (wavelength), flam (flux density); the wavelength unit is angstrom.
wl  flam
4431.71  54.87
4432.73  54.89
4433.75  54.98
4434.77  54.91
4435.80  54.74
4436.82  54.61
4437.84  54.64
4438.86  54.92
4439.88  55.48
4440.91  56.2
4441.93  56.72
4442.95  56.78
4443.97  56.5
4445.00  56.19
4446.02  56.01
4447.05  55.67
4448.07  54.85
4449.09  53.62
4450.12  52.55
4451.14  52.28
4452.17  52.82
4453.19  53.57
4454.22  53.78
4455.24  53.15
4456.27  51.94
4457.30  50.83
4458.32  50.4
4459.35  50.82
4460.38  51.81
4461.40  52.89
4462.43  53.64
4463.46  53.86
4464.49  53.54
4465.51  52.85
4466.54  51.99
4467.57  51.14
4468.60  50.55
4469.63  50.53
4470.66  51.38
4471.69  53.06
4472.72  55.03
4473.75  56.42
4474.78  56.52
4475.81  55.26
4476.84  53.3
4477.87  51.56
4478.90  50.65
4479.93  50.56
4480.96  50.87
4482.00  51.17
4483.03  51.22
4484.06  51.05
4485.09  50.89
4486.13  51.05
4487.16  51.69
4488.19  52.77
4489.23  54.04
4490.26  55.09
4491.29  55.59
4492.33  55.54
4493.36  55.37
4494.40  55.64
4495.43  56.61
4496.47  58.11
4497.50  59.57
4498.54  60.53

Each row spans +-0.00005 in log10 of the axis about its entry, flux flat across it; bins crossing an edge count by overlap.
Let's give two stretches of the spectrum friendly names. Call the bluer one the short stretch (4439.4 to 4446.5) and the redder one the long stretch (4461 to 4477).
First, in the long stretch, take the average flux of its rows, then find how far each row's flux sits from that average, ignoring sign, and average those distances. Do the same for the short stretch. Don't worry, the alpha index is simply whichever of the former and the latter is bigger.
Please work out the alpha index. 1.4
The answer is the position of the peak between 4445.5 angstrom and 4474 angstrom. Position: 4473.75 angstrom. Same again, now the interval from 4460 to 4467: 4463.46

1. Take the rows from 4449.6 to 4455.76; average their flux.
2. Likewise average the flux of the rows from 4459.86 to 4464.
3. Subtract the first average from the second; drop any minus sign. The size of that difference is 0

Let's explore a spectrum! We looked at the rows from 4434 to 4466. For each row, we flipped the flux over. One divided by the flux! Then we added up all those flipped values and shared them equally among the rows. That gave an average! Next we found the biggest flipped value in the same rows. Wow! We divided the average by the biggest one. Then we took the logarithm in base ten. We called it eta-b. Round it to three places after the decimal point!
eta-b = -0.029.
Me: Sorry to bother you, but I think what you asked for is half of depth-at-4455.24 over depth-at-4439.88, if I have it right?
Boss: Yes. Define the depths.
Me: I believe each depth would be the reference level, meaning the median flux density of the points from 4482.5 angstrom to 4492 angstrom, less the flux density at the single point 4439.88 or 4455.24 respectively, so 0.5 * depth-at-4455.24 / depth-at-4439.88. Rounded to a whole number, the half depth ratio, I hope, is 0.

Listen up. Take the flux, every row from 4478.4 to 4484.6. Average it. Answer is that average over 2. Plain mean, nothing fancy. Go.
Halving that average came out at 25.5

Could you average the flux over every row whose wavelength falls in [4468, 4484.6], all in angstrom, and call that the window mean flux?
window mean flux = 52.4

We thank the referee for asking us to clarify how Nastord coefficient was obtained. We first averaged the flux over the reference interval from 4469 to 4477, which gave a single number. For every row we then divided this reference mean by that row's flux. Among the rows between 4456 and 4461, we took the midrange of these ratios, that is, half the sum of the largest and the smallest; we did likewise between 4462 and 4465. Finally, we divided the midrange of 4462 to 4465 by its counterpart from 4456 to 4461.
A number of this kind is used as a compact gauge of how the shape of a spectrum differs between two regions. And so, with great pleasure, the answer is 0.95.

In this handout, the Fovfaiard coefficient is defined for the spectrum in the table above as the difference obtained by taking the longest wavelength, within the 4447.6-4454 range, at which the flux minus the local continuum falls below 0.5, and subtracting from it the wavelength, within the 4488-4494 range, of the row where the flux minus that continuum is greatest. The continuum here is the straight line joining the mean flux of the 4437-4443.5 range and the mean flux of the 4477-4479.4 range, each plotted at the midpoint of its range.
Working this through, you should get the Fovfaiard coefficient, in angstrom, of -39.1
